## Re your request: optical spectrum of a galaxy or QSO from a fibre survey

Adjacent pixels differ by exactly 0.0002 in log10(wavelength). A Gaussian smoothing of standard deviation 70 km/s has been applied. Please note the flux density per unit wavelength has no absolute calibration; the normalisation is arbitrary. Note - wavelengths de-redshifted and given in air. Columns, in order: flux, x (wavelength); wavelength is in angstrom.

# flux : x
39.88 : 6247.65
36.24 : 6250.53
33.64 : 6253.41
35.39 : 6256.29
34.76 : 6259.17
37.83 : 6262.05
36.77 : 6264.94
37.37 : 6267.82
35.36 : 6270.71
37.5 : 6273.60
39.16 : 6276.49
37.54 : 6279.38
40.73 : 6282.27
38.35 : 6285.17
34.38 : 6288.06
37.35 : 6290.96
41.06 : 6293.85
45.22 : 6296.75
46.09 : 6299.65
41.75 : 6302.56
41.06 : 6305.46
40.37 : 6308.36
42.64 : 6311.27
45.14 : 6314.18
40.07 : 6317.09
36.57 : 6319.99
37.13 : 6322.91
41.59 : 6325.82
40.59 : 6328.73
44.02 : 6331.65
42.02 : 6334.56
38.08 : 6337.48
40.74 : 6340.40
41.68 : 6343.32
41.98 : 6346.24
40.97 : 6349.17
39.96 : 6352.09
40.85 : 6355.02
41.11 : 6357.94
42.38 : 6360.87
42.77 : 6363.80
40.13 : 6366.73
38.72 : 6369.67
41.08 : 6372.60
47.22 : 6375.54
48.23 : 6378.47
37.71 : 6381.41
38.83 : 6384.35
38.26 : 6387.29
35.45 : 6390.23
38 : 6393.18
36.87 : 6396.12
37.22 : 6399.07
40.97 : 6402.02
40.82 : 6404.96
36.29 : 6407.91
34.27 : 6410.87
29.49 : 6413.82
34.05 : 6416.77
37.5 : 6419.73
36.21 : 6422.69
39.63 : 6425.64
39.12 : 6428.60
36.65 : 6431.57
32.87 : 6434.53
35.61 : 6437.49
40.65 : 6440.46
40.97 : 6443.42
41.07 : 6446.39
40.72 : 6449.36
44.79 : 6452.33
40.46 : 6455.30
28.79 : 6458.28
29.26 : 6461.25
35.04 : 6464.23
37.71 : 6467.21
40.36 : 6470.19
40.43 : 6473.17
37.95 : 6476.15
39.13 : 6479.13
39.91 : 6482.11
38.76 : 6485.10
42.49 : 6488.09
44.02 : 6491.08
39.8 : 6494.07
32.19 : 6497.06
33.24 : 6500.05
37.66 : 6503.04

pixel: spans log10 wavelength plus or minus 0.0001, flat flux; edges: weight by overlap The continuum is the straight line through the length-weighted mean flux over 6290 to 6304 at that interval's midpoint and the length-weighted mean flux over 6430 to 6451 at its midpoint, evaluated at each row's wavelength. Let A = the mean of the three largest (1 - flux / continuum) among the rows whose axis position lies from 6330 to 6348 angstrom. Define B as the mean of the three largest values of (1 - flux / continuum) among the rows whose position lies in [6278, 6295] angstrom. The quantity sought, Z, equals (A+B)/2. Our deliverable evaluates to 0.09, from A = 0.026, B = 0.148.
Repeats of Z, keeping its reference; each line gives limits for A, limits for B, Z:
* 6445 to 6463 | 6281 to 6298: 0.14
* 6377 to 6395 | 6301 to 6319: 0.05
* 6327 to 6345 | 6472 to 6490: 0.00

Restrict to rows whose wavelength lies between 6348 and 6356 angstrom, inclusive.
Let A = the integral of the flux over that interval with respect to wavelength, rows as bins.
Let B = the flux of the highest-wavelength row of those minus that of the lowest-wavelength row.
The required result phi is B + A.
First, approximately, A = 325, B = 0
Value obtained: 324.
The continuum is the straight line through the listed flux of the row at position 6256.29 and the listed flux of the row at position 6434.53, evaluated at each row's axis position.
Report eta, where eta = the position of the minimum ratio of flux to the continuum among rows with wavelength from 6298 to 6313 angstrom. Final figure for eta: 6308.36 angstrom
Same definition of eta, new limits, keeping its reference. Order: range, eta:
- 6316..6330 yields 6319.99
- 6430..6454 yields 6434.53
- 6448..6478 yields 6458.28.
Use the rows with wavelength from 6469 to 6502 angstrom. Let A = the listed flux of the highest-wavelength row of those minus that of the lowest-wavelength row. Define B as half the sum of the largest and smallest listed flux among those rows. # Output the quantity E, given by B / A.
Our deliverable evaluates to -5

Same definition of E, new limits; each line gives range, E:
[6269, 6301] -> 4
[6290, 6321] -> -53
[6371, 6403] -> -380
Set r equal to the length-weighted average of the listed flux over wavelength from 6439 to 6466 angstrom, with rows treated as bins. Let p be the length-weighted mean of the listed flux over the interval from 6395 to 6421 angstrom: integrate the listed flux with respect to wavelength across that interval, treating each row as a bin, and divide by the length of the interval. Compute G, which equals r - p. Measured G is 1.6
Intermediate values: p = 36.4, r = 38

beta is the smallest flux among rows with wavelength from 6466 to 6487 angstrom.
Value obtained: 37.71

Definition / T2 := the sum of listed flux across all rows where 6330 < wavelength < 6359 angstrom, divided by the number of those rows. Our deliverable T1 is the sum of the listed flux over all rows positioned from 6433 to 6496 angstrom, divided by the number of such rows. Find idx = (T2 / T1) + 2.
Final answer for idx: 3.07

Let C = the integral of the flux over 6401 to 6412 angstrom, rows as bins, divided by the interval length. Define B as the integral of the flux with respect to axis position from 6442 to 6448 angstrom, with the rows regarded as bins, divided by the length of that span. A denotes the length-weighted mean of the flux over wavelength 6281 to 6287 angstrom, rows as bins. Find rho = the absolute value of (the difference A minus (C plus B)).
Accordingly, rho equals 40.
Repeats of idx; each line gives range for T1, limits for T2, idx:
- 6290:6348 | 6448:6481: 2.91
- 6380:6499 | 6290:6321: 3.10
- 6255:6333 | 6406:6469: 2.93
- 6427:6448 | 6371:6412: 3.03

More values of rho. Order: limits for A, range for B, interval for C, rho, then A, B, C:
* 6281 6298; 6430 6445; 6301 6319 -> 40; 39.4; 37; 41.7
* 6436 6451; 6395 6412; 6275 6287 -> 37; 39.9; 38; 38.8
